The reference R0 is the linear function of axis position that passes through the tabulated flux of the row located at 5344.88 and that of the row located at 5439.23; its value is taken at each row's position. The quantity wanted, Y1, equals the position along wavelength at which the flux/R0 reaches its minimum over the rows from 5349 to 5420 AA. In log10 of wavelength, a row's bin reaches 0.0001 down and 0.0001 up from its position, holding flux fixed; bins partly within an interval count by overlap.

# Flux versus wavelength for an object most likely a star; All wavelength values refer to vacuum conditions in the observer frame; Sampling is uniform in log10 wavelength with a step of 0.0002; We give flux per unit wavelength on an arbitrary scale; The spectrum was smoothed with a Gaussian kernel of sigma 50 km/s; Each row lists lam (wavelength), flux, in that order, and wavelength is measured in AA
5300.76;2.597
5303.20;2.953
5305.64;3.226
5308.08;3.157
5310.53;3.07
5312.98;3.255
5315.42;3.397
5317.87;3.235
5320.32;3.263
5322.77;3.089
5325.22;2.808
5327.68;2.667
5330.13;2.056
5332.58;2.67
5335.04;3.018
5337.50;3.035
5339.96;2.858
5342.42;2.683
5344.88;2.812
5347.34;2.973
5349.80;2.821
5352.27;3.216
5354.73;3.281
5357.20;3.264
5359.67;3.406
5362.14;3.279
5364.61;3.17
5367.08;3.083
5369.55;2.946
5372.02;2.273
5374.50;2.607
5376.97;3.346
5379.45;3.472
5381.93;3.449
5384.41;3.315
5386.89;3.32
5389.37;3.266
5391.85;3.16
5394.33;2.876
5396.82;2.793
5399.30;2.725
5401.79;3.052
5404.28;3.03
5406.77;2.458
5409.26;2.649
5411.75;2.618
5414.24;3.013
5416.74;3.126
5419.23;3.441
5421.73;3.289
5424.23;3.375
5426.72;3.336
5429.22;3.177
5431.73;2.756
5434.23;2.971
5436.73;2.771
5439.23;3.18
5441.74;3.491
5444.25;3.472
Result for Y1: 5372.02 AA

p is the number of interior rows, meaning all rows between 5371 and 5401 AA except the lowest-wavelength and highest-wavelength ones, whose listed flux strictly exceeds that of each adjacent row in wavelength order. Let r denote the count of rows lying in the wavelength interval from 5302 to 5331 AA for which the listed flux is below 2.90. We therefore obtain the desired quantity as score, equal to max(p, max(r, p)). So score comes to 3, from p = 2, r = 3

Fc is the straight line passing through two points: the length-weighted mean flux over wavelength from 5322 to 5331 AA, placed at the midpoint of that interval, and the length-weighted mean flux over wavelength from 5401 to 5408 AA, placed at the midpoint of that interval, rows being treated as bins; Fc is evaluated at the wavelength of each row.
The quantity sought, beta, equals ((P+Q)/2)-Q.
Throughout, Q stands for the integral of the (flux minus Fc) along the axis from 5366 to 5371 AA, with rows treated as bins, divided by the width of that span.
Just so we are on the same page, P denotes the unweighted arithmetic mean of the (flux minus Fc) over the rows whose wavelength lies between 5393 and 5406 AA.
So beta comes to -0.1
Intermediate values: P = 0.07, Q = 0.23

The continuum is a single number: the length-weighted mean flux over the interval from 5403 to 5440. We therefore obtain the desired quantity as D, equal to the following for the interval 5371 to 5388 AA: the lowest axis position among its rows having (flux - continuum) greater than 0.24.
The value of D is 5376.97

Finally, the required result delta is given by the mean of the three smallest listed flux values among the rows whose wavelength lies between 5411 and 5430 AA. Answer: 2.92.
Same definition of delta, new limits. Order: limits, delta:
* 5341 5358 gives 2.77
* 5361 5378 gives 2.61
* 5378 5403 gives 2.80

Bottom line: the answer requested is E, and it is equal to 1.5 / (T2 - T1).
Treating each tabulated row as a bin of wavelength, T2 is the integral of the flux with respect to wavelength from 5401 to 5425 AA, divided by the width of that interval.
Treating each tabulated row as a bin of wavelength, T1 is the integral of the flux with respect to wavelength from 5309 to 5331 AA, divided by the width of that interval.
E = -663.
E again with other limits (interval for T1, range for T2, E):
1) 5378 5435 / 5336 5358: -18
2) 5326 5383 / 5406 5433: 25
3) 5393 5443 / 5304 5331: 60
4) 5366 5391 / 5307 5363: -15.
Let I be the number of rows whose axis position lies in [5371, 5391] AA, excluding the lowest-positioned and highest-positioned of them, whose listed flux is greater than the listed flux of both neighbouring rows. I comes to 2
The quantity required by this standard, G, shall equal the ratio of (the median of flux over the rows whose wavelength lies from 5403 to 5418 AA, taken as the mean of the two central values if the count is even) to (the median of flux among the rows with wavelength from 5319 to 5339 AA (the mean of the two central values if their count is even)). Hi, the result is 0.97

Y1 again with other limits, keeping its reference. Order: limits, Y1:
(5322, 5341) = 5330.13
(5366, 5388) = 5372.02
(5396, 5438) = 5406.77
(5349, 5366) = 5349.80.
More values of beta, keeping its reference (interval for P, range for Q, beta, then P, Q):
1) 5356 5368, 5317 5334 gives 0.2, 0.50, 0.17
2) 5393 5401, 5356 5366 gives -0.3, -0.02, 0.54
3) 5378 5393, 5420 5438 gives 0.2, 0.54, 0.22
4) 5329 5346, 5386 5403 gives -0.1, 0.05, 0.21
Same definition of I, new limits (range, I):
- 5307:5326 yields 2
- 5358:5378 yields 0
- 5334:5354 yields 2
